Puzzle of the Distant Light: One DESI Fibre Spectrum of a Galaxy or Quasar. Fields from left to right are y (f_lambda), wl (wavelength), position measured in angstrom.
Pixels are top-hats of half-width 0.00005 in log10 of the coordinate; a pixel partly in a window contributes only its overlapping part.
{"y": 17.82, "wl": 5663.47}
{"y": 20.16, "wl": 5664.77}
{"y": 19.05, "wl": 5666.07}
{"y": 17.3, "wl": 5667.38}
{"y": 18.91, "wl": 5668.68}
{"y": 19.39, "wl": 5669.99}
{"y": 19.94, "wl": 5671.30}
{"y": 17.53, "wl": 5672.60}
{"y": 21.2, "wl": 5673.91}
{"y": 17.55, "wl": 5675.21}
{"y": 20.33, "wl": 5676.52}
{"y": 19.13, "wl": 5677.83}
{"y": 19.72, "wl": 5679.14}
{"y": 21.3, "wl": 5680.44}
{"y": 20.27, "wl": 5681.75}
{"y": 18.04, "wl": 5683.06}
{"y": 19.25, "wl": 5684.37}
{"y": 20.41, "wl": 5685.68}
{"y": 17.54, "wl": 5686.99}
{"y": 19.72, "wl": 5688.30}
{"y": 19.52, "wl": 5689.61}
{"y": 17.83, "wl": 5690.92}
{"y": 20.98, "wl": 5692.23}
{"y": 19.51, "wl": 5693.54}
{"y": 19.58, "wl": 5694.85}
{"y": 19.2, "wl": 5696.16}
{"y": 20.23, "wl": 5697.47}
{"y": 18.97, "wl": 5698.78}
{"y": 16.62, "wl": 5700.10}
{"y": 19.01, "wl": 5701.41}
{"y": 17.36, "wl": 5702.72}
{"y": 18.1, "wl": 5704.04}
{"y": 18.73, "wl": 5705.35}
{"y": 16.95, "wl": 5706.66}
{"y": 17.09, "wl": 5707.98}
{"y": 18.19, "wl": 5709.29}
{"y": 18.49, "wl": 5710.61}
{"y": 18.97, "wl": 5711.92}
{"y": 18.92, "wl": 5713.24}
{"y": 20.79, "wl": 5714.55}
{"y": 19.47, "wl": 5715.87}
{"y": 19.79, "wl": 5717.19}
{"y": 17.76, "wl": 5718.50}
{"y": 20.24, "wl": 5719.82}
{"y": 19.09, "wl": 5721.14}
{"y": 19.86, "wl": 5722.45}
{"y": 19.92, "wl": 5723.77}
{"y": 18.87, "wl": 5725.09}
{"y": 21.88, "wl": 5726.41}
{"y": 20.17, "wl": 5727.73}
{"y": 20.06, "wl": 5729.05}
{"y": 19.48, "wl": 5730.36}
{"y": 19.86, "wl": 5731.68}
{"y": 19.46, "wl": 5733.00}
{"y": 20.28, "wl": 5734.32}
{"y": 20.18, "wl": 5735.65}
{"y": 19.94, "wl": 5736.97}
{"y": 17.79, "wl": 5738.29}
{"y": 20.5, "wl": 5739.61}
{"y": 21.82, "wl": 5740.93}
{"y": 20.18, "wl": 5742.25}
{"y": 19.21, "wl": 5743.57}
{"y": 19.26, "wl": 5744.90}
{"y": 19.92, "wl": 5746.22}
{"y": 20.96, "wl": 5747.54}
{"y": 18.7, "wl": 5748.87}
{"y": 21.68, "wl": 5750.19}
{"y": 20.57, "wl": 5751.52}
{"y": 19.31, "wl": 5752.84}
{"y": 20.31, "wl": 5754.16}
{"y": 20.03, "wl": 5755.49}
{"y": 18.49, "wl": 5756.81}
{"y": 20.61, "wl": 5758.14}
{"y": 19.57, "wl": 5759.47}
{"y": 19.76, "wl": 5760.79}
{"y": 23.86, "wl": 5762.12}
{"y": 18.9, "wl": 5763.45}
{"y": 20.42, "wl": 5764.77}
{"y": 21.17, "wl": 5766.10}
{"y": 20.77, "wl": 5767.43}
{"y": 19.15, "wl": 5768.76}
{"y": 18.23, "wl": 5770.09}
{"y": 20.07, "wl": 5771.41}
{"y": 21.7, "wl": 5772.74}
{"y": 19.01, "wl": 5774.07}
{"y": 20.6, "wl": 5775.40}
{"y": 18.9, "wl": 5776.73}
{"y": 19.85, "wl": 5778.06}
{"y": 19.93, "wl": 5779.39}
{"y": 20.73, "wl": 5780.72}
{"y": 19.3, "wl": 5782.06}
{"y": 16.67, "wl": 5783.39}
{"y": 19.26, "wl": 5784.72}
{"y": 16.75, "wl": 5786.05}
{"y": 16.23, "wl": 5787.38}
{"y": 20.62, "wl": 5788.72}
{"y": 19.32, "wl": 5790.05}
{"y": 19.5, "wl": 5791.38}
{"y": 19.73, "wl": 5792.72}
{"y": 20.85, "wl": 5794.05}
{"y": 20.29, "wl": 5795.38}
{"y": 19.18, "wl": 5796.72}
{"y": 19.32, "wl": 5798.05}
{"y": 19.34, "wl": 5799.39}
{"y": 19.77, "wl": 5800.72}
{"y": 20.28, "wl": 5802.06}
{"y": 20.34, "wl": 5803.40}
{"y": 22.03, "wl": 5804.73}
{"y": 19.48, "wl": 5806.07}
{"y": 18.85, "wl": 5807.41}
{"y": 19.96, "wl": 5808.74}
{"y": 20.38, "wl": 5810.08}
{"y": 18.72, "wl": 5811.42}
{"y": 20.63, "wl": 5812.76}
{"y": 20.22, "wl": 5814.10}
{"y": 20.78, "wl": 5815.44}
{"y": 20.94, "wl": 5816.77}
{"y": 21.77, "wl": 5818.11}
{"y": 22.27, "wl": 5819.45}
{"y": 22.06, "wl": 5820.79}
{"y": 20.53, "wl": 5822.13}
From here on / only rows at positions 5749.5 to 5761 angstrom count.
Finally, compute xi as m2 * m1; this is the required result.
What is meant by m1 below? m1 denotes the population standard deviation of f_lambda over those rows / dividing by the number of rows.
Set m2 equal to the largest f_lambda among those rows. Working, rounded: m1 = 0.86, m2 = 21.68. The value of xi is 19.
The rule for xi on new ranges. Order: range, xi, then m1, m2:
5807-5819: 20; 0.92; 21.77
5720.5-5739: 19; 0.87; 21.88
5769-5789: 34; 1.56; 21.7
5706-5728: 27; 1.25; 21.88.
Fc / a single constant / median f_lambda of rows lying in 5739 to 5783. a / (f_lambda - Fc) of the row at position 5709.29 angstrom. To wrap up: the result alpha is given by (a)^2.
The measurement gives 3.4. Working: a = -1.8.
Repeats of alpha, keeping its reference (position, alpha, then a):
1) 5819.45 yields 5.0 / 2.2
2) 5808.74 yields 0.0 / -0.1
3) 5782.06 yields 0.5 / -0.7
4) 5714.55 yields 0.6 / 0.8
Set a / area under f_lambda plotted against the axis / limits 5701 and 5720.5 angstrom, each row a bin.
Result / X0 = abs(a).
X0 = 364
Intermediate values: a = 364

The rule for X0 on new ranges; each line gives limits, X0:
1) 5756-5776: 403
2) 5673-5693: 390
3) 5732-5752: 400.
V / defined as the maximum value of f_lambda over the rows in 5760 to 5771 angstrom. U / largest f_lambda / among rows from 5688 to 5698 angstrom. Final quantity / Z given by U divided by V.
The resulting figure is 0.88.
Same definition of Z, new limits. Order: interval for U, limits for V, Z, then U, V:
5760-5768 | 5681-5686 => 1.17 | 23.86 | 20.41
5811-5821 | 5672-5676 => 1.05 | 22.27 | 21.2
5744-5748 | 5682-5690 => 1.03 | 20.96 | 20.41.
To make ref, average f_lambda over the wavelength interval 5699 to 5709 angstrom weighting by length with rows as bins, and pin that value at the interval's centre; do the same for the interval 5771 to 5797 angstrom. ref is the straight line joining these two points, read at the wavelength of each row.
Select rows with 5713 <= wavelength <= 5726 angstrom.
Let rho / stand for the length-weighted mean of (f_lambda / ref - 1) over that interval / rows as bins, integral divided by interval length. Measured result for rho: 0.08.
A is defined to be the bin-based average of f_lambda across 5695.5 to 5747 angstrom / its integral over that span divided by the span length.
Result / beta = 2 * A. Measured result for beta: 38.6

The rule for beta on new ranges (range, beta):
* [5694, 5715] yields 37.1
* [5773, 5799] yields 38.6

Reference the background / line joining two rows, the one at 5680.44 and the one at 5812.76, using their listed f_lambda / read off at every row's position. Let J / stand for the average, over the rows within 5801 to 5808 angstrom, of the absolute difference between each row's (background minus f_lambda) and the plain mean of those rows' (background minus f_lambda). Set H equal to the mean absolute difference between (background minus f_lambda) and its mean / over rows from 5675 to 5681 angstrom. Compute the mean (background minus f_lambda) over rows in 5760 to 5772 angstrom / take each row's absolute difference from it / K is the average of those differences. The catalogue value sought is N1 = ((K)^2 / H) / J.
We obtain 1.58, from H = 1.02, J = 0.82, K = 1.15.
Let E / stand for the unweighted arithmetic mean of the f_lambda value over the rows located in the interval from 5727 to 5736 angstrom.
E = 19.9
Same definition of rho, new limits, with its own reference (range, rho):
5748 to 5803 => 0.03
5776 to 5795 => -0.02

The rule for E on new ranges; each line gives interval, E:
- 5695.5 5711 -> 18.2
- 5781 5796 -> 19.0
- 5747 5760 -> 20.0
